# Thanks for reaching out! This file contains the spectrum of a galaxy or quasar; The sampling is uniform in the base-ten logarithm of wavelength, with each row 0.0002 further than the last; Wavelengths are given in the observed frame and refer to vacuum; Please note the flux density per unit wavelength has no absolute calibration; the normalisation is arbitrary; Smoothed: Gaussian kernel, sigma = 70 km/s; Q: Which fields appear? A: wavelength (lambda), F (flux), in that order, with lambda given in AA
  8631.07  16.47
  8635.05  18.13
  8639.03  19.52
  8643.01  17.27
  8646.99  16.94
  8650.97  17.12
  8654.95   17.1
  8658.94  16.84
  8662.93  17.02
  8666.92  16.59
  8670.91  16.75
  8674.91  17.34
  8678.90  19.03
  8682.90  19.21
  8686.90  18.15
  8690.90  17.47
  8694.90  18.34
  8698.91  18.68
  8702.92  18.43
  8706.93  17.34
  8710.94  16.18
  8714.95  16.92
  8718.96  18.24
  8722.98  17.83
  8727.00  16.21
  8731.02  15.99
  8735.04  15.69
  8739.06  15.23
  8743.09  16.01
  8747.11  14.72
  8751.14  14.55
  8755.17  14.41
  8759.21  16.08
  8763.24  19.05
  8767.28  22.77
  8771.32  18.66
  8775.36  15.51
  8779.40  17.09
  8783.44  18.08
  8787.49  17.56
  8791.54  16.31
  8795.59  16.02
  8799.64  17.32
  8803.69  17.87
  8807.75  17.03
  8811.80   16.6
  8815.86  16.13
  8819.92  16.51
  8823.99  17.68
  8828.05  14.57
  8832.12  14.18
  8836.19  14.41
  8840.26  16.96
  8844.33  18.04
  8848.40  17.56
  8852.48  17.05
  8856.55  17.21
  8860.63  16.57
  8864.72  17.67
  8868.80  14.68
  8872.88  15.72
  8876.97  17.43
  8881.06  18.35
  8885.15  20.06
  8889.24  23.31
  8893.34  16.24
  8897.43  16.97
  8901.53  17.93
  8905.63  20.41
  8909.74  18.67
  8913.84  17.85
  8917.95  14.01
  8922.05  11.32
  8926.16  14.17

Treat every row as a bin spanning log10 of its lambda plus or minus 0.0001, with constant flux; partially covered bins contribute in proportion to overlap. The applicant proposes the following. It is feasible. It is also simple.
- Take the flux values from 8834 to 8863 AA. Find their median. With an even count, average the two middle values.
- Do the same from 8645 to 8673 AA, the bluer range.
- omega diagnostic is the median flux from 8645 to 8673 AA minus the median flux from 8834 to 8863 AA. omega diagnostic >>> -0.1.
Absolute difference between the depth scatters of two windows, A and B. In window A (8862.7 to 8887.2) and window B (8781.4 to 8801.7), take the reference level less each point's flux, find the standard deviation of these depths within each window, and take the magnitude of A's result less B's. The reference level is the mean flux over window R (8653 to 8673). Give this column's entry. 1.0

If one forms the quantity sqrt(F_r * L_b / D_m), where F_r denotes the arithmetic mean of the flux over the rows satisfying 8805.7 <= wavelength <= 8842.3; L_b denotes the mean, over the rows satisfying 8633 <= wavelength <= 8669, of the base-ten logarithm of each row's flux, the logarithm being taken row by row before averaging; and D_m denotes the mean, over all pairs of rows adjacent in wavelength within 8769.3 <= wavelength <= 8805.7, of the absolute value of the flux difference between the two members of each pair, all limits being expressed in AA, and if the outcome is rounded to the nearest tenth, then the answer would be 4.1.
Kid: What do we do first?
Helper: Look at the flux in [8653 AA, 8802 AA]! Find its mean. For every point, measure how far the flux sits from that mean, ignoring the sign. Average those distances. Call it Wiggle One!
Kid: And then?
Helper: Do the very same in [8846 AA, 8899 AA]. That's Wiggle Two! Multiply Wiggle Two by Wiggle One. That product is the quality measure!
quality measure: 1.6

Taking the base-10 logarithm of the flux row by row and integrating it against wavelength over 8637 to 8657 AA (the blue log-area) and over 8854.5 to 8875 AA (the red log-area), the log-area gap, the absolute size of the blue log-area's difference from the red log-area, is 0.0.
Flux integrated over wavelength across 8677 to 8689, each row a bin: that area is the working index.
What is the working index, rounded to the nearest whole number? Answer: 225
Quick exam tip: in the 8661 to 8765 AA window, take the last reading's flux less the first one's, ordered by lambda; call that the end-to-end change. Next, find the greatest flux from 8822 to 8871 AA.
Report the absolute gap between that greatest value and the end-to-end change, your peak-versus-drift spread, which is 16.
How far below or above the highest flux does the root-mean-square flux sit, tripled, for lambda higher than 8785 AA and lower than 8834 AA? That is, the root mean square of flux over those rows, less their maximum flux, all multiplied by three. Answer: -4.1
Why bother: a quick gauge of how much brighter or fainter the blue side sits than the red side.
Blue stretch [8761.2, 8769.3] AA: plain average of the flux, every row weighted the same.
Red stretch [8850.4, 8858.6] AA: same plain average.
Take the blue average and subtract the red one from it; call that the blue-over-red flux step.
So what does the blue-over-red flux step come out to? 3.8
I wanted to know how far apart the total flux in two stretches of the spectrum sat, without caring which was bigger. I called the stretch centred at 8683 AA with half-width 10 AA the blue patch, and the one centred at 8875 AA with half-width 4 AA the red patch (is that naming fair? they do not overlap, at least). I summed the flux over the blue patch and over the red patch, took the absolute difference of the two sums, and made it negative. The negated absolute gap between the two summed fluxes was -58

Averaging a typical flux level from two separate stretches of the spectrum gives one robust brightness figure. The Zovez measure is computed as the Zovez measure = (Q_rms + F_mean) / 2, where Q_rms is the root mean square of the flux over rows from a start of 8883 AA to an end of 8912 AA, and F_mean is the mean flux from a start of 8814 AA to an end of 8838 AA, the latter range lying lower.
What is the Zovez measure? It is 17.4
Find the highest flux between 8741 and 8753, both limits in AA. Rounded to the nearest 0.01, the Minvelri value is 16.01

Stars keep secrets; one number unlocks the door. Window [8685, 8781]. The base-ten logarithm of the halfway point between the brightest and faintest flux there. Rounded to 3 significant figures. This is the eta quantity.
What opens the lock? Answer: 1.27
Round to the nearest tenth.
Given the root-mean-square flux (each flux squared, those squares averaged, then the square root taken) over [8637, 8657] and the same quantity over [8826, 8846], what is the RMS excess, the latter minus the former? -1.9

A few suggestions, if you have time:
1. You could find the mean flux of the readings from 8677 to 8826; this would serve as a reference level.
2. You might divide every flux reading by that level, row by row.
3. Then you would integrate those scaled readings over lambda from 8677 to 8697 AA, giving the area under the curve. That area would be 21.5 AA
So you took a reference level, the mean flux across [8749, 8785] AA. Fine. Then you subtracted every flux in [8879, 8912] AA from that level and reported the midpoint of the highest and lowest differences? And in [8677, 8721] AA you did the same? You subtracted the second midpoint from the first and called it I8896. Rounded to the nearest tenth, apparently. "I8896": -2.1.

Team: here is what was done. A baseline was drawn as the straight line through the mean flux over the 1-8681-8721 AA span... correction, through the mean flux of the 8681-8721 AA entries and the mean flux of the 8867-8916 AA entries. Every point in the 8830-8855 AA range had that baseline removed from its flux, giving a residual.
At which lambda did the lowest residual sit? 8832.12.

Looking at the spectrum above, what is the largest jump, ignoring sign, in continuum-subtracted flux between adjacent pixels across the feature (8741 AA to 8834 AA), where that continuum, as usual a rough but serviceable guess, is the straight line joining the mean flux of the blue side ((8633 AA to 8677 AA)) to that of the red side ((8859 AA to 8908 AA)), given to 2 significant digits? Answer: 4.1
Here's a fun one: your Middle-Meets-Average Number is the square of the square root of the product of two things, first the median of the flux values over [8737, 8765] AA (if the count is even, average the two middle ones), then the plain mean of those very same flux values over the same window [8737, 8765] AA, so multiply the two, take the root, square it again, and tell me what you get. 239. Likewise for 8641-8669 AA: 289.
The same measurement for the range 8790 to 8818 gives 278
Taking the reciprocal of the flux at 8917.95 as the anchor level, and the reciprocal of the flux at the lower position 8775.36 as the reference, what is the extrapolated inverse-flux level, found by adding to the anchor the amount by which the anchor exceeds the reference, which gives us 0.078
